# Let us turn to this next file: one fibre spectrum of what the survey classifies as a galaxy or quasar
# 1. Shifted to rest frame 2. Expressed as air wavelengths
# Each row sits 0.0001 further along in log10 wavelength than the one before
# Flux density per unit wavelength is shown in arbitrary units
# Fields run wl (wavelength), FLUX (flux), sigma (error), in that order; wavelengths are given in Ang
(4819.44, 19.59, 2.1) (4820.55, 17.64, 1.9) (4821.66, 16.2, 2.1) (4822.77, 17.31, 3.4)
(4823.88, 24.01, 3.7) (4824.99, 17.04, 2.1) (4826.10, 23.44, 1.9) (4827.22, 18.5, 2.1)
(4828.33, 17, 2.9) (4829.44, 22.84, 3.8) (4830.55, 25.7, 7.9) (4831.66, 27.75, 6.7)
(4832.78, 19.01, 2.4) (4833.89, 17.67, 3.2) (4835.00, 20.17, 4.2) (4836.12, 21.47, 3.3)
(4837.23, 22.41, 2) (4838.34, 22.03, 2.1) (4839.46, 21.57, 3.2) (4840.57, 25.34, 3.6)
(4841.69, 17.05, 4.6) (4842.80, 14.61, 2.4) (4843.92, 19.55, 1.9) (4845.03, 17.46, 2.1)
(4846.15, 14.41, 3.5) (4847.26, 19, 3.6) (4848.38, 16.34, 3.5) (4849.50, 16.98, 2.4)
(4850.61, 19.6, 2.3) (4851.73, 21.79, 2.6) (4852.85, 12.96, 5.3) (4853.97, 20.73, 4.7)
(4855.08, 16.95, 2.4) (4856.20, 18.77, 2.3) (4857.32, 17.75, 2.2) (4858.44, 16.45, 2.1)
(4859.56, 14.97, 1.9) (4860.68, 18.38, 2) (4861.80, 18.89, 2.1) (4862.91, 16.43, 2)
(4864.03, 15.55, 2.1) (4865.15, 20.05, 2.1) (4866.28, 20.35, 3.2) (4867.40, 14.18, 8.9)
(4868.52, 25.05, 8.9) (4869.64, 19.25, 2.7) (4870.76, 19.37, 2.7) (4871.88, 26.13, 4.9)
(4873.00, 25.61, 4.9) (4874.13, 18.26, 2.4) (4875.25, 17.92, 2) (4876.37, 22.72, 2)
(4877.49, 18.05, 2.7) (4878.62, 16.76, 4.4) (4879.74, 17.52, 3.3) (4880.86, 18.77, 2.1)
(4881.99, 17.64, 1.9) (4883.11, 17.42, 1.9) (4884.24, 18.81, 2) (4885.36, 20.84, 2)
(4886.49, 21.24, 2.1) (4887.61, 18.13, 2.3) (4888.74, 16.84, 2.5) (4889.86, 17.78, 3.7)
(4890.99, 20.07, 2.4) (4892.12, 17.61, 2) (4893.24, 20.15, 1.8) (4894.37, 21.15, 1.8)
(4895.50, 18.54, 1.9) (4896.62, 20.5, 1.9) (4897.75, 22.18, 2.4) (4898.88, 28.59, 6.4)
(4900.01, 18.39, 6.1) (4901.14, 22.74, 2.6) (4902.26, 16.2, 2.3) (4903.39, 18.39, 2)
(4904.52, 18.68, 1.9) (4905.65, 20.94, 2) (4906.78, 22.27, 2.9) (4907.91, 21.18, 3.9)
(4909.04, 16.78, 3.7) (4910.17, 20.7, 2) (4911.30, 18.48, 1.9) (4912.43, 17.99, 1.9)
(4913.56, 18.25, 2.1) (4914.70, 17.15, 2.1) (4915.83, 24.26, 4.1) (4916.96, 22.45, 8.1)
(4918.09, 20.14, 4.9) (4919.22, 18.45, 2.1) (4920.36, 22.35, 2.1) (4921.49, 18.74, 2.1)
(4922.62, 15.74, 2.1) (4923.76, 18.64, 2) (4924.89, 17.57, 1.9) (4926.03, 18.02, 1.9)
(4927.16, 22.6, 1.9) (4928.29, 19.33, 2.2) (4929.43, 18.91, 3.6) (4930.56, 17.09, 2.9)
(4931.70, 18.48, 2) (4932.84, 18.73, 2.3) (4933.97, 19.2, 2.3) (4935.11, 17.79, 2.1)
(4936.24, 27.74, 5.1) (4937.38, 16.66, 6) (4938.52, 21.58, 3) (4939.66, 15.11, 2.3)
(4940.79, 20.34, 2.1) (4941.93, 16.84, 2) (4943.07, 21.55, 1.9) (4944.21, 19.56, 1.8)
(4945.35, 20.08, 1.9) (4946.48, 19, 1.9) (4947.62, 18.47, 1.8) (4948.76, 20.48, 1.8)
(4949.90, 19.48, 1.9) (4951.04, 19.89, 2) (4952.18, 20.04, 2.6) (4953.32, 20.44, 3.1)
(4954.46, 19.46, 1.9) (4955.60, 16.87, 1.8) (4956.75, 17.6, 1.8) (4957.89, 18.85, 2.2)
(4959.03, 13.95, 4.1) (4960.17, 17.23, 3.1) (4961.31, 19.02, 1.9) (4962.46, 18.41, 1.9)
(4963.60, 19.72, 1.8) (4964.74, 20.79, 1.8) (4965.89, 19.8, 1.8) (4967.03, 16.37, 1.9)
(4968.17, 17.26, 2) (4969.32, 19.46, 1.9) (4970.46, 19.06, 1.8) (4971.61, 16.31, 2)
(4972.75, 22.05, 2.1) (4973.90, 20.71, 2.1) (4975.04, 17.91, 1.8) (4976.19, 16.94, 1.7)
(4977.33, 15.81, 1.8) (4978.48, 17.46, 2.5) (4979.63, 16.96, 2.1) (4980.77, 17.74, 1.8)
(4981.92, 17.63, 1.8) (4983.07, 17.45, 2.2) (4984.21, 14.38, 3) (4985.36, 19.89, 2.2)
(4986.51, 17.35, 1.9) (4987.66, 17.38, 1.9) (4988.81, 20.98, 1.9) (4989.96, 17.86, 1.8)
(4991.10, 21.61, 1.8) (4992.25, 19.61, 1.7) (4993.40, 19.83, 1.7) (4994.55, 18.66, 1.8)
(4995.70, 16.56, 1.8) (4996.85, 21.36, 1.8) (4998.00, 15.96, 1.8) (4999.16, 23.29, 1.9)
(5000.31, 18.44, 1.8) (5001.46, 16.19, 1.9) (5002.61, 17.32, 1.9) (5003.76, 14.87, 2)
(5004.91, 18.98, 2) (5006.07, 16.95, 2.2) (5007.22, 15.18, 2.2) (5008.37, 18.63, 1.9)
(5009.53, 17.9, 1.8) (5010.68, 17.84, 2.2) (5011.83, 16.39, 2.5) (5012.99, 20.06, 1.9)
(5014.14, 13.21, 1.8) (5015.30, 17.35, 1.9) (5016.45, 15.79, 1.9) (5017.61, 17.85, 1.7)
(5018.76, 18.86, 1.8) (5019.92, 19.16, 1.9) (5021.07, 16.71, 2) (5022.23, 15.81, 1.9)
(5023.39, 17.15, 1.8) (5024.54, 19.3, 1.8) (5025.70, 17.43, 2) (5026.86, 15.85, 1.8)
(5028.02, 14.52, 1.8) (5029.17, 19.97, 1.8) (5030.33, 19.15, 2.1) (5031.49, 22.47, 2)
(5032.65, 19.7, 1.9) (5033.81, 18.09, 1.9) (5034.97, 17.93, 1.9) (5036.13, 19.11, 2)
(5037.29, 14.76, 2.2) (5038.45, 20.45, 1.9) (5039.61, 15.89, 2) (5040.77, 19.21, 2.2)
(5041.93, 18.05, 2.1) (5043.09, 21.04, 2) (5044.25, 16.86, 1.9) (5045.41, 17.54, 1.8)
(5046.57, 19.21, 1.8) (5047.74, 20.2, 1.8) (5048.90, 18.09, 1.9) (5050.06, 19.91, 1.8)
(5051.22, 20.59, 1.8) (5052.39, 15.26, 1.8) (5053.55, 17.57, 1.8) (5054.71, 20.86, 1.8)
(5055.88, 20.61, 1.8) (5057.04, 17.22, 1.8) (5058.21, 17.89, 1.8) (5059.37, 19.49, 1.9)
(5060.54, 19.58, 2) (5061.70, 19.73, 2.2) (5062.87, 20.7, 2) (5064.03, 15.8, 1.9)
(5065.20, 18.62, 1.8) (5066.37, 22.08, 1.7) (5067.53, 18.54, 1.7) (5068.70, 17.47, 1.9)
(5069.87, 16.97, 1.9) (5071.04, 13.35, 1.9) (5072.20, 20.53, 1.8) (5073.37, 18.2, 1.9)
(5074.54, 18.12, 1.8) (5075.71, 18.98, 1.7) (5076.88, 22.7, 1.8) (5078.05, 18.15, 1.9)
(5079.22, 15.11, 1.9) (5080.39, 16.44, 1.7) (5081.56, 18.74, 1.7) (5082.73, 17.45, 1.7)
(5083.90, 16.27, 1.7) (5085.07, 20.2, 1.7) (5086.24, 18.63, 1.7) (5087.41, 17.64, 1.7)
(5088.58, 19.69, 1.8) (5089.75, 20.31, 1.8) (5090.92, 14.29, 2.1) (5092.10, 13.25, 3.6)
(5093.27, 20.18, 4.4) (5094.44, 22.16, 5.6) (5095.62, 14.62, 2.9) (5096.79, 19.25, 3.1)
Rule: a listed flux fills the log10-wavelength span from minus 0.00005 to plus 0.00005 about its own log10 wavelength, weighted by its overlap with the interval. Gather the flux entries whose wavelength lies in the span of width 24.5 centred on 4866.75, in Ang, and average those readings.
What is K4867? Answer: 19.0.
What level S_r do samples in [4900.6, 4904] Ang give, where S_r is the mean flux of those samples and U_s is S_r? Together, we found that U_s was 19.1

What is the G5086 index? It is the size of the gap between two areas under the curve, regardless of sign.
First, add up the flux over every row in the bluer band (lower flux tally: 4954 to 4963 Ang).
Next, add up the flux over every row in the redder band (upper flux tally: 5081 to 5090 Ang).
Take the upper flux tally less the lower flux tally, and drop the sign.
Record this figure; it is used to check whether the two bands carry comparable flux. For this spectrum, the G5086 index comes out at 7.5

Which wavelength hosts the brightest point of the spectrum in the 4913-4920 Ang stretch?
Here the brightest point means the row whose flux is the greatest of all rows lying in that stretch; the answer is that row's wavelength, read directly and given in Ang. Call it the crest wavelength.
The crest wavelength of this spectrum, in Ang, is 4915.83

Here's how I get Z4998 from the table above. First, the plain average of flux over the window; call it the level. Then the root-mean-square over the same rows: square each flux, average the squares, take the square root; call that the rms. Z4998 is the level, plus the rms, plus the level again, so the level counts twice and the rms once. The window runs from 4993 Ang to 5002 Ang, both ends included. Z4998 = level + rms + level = 56.5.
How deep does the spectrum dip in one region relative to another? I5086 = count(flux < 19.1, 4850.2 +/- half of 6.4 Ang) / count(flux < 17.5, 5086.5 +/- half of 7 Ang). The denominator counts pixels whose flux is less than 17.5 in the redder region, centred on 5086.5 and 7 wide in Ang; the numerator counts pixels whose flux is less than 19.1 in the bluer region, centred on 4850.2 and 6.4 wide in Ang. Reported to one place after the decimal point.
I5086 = 4.0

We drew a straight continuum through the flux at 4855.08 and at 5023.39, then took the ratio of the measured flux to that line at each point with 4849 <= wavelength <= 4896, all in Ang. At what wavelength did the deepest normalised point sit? 4852.85 Ang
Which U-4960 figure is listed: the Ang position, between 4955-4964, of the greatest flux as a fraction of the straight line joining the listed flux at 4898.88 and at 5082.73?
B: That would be 4963.60 Ang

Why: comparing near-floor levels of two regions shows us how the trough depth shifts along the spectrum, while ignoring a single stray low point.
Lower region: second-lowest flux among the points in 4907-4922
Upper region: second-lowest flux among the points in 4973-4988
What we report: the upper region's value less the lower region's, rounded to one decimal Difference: -1.3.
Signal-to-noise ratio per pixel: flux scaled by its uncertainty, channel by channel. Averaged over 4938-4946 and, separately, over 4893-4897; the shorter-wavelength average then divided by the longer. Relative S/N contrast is 1.2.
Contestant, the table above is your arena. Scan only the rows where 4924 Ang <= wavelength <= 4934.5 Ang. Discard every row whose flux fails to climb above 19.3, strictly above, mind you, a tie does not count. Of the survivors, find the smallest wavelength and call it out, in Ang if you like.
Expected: 4927.16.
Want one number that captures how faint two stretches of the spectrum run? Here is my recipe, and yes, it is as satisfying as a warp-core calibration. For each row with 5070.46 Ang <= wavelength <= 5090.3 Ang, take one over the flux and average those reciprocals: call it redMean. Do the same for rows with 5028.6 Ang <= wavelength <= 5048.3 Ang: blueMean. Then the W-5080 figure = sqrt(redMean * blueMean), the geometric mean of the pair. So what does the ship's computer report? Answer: 0.0546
